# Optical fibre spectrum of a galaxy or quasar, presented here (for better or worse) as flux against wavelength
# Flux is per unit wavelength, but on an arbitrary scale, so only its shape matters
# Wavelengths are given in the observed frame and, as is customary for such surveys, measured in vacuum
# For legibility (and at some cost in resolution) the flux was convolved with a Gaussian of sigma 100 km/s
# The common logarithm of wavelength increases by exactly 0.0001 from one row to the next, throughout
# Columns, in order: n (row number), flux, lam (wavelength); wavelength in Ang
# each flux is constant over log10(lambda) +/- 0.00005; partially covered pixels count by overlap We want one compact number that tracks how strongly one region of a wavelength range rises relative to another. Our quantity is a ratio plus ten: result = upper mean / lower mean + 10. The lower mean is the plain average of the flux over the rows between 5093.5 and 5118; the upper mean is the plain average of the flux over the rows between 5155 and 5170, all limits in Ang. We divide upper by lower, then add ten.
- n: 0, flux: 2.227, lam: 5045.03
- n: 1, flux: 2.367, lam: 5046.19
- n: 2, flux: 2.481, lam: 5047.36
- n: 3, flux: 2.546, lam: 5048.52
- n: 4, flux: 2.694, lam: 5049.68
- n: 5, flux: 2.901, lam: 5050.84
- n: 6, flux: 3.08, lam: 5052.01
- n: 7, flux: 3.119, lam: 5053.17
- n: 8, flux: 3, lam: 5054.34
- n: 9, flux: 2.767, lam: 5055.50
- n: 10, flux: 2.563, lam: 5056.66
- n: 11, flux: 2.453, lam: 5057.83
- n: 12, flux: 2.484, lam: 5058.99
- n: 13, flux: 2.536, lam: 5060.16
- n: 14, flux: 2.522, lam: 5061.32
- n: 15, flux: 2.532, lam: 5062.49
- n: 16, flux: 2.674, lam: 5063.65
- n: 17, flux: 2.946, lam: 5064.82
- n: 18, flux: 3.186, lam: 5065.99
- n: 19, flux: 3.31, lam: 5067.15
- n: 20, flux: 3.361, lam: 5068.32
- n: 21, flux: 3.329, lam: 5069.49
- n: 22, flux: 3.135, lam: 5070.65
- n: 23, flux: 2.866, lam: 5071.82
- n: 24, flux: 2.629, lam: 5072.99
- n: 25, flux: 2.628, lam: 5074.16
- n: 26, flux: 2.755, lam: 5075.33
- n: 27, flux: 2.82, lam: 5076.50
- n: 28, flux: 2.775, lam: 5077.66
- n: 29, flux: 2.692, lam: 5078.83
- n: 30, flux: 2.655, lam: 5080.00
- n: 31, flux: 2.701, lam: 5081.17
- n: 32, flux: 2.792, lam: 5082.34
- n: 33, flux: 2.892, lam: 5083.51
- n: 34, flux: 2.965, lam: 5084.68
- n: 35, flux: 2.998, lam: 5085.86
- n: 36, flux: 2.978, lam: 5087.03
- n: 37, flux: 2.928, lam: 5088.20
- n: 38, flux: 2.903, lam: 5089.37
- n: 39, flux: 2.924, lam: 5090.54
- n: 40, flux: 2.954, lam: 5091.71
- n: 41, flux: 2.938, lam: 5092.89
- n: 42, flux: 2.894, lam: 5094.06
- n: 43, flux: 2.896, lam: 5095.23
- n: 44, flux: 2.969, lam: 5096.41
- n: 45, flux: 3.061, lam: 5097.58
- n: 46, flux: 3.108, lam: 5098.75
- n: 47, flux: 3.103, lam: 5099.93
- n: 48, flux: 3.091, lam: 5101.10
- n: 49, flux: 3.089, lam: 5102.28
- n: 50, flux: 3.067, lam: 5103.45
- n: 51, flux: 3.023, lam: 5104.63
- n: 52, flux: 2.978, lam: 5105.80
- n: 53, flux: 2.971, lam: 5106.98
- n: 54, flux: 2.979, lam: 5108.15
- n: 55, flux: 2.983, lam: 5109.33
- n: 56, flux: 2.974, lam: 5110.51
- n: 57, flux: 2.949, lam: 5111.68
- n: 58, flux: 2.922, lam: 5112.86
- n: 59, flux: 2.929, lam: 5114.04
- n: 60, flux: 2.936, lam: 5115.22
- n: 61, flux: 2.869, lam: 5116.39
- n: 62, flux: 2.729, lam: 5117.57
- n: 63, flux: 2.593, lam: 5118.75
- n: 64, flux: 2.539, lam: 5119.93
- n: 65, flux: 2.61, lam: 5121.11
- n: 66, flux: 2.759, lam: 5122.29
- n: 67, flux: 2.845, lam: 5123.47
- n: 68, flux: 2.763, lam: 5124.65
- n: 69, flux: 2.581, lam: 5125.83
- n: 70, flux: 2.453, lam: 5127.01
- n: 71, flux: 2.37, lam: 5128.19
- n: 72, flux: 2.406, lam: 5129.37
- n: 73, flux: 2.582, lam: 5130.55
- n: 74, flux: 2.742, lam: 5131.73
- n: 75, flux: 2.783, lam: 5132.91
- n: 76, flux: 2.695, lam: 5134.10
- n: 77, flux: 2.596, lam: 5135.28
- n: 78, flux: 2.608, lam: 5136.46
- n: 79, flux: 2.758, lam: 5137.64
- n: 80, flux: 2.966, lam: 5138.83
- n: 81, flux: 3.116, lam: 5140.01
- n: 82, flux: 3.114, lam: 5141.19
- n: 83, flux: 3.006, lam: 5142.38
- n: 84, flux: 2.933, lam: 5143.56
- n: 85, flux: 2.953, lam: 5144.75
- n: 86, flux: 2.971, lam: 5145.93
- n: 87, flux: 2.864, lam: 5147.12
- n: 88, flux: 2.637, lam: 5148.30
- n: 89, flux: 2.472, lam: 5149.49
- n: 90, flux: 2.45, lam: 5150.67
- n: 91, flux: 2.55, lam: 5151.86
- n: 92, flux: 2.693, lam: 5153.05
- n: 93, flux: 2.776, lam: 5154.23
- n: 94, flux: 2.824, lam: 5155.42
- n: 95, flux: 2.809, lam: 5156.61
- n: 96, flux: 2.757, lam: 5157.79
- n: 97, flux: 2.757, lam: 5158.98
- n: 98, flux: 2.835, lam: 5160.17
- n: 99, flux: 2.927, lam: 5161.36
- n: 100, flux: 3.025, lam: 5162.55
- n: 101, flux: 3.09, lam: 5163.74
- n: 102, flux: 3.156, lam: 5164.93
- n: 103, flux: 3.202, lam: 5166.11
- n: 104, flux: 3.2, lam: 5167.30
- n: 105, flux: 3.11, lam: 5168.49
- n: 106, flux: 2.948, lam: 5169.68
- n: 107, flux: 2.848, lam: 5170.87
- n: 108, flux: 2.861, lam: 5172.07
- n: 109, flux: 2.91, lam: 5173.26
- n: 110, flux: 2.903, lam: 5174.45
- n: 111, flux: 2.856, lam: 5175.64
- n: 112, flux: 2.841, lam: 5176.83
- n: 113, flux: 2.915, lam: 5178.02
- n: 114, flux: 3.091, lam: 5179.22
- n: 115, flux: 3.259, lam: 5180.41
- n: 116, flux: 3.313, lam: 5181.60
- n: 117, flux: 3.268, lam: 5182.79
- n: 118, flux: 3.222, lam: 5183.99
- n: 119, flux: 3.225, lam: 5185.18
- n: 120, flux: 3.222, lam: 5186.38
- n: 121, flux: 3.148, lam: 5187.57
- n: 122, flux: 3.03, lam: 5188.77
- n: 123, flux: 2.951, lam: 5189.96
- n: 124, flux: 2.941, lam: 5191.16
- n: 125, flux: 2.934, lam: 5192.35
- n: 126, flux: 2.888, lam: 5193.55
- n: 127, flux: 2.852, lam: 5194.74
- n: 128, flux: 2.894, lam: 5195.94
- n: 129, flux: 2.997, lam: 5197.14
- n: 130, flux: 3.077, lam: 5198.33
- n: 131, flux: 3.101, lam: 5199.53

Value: 11.00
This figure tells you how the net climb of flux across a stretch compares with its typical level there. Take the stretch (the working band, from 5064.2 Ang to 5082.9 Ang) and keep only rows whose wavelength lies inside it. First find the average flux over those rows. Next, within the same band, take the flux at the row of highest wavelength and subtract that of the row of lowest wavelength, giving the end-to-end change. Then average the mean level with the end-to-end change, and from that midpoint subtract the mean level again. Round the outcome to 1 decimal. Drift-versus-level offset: -1.5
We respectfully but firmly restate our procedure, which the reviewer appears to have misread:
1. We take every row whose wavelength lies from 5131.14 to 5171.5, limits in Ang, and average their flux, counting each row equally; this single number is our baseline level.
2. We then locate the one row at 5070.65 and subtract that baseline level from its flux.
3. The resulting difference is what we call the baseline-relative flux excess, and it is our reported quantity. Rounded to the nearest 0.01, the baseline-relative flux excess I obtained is 0.28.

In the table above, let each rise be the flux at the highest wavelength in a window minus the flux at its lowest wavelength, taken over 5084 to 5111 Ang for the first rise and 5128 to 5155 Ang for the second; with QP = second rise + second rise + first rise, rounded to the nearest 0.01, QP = 0.82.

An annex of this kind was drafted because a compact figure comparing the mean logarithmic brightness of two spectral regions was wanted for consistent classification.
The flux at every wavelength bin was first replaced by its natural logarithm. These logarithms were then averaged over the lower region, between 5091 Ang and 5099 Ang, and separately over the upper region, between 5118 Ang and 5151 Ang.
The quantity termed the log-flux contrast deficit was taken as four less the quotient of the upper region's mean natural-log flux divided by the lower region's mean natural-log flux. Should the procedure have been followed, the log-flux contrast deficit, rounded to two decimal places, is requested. 3.08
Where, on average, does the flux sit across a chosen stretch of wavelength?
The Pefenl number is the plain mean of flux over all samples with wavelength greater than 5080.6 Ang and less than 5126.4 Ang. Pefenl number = 2.90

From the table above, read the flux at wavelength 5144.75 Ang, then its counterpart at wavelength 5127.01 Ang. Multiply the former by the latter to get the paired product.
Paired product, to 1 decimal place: 7.2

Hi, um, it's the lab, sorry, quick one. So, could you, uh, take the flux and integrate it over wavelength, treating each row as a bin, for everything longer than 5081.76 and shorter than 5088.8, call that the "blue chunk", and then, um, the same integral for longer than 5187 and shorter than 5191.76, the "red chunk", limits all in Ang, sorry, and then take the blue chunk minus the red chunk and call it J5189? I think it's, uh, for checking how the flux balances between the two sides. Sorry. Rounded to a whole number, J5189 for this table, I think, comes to 6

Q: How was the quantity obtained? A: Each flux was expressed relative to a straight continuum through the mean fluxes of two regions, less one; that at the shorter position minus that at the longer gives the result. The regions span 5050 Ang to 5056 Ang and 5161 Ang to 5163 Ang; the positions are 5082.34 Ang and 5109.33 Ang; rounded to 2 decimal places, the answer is -0.06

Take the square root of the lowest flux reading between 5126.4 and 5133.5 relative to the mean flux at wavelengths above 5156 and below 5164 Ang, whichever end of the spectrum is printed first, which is 0.91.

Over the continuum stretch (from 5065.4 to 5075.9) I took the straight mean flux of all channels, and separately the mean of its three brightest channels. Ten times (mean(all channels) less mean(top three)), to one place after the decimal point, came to -3.1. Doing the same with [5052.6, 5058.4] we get -1.8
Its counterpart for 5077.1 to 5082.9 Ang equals -0.3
